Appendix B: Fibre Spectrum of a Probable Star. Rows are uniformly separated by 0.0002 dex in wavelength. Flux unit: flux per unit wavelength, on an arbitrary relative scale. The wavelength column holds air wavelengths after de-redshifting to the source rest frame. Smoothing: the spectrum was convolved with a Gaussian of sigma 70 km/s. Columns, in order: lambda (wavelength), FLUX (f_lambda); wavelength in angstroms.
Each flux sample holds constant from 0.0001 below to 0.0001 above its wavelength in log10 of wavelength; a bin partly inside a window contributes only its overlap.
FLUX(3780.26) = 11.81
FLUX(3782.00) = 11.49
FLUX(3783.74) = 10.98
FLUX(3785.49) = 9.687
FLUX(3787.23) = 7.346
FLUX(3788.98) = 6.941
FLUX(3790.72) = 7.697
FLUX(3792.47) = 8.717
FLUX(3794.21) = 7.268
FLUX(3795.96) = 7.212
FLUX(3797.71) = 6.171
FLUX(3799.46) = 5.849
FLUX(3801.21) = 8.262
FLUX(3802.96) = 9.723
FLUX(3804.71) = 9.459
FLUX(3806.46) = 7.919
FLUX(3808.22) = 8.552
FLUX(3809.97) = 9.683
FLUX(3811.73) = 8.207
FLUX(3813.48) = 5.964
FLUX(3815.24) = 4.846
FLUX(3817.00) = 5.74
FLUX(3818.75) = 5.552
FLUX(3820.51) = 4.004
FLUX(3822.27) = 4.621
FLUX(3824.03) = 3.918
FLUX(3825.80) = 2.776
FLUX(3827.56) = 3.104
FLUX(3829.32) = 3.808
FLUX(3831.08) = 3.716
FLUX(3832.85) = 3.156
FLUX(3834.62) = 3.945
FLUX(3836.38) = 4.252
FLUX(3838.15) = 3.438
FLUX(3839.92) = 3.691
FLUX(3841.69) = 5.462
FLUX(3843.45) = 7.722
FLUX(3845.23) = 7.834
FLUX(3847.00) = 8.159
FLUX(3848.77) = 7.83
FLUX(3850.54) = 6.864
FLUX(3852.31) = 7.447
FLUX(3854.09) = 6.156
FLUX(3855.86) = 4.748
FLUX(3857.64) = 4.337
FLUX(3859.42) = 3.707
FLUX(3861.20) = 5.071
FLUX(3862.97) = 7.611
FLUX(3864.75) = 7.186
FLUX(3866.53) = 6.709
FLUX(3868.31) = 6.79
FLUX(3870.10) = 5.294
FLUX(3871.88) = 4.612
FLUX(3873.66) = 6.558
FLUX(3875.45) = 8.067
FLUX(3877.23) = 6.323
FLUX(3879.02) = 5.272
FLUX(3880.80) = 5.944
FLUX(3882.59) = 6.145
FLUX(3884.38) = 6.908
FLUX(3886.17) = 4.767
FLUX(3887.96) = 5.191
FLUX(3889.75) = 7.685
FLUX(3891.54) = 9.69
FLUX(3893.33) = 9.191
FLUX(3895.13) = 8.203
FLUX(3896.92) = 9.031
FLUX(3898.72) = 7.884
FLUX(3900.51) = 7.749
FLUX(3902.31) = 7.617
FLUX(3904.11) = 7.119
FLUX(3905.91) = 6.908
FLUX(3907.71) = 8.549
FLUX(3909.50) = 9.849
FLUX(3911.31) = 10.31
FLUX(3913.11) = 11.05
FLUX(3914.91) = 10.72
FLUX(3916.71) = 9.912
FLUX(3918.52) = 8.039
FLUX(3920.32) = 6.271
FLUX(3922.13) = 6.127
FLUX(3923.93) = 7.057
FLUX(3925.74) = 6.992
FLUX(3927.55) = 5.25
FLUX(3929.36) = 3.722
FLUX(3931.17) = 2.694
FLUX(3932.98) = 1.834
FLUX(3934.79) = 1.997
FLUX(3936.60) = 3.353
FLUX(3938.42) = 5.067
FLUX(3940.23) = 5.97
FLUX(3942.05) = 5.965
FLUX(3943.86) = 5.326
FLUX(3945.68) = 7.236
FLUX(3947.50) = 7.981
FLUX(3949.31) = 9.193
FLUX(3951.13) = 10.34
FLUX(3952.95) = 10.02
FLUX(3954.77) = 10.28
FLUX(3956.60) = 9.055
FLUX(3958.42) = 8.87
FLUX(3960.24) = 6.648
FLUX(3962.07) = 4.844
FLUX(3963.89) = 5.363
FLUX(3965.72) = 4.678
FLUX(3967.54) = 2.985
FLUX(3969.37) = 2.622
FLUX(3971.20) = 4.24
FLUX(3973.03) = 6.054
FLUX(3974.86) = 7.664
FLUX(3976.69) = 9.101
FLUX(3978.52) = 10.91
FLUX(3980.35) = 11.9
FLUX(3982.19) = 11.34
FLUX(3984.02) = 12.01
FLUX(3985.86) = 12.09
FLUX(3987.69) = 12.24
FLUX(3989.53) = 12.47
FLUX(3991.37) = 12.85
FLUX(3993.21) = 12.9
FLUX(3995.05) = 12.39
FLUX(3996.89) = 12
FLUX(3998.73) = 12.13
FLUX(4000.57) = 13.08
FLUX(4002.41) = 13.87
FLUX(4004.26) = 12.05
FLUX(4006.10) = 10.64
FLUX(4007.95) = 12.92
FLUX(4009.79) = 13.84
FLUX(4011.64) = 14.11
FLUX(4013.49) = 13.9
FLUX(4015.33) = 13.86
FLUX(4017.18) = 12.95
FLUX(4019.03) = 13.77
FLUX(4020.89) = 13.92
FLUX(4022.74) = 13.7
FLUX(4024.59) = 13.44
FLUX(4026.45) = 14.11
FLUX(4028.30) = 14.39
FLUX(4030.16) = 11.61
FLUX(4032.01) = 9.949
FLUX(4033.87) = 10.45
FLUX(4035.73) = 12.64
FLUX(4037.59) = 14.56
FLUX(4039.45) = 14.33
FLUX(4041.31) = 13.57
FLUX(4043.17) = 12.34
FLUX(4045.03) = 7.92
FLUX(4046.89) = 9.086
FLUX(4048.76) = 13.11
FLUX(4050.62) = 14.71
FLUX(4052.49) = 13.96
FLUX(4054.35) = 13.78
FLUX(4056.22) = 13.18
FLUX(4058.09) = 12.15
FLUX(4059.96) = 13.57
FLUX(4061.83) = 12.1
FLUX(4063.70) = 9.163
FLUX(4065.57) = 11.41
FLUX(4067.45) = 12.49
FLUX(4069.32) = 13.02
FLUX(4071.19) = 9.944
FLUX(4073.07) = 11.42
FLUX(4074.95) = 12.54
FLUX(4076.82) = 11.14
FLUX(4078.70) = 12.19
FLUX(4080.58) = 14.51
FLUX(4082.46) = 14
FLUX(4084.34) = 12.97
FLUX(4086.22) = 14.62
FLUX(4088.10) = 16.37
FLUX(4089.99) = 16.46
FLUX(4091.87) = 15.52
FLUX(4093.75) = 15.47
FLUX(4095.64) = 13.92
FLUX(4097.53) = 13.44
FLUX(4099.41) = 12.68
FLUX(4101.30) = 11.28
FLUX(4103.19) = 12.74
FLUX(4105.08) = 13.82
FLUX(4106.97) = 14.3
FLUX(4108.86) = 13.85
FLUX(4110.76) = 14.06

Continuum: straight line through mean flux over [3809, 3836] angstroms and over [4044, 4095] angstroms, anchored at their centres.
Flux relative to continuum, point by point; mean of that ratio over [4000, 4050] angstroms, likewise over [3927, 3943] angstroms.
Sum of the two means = 1.59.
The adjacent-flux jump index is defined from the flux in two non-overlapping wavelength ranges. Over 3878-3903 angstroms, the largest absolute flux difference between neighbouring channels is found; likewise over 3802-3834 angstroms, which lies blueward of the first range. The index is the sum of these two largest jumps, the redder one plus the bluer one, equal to 4.7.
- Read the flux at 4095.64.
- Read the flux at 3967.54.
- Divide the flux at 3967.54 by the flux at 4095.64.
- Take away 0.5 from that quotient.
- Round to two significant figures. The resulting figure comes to -0.29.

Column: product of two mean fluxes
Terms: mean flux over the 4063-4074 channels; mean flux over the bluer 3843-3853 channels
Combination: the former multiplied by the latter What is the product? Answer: 86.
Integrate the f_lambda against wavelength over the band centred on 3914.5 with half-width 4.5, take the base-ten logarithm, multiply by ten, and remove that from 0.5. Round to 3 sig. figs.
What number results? -19.1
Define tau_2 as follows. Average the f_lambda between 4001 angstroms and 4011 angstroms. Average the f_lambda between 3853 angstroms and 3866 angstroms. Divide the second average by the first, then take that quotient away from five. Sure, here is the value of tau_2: 4.56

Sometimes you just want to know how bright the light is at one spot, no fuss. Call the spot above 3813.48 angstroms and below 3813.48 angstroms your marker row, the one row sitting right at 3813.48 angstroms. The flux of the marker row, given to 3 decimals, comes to 5.964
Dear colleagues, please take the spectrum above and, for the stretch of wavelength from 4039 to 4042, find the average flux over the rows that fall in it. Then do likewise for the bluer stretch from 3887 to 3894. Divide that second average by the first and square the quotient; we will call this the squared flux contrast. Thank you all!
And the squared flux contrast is 0.32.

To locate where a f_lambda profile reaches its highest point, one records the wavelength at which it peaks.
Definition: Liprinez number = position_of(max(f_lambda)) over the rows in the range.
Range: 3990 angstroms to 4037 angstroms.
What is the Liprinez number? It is 4028.30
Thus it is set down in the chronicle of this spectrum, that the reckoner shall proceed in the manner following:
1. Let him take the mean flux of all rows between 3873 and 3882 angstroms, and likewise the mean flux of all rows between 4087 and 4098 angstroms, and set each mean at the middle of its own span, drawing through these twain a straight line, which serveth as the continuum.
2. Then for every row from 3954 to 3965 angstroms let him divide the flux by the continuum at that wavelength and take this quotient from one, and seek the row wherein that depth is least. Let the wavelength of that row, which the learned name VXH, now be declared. 3954.77 angstroms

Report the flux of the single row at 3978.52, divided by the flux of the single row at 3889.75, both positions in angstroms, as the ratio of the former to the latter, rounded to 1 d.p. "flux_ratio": 1.4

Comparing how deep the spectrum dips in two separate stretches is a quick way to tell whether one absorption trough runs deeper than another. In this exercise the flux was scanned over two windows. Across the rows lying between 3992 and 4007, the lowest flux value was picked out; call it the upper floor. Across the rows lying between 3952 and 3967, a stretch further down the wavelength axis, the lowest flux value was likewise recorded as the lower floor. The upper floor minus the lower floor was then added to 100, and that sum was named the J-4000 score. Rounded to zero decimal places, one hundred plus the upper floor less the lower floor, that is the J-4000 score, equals 106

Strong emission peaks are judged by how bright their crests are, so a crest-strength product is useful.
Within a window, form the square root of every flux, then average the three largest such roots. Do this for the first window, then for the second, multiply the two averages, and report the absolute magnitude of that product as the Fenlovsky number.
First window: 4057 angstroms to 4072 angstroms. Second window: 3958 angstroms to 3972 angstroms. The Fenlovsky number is 9.5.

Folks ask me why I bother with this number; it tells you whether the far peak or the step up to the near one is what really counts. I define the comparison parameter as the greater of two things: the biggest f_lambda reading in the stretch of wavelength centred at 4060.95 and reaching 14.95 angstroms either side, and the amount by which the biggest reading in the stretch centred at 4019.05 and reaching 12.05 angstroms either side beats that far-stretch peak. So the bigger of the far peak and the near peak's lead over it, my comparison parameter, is 14.7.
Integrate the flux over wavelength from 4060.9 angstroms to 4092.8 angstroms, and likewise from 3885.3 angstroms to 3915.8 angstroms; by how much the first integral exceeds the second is 159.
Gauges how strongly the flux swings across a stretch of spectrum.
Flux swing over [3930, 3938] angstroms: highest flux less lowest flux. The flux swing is 1.5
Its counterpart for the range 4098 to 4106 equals 2.5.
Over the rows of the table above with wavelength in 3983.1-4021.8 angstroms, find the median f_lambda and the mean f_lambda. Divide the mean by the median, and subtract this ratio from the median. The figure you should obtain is 12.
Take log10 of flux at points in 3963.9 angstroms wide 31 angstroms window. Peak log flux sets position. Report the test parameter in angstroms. 3978.52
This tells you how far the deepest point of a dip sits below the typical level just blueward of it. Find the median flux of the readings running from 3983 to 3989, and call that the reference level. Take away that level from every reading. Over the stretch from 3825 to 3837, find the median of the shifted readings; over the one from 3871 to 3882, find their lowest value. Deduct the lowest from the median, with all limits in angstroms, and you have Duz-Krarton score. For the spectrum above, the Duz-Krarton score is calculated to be -1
